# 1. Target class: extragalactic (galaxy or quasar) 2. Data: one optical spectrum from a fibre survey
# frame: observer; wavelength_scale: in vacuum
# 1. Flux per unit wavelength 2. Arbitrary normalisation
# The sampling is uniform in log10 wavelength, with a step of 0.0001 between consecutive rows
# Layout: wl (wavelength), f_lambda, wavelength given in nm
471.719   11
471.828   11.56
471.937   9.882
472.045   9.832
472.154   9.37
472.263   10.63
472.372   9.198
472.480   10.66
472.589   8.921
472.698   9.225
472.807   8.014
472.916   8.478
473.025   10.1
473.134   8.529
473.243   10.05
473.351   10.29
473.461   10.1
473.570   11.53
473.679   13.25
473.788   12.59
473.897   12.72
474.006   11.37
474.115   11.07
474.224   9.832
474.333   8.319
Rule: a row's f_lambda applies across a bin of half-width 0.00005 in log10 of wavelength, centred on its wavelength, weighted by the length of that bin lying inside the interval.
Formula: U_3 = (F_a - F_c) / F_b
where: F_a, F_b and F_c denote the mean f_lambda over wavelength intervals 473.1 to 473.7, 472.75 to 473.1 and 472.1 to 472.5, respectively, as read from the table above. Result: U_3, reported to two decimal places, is 0.07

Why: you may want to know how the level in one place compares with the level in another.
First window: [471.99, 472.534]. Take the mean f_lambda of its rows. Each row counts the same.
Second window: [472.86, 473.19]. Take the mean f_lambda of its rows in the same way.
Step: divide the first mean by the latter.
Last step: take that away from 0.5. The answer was -0.6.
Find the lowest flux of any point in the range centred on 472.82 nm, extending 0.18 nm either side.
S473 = 8.014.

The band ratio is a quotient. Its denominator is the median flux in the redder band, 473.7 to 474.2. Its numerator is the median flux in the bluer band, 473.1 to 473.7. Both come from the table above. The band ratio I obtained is 0.85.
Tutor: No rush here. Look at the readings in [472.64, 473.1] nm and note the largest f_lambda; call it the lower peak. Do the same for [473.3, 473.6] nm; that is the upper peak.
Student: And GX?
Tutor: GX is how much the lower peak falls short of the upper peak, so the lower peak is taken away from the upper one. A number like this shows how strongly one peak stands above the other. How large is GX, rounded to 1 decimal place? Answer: 1.4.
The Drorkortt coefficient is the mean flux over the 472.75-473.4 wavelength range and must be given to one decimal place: 9.2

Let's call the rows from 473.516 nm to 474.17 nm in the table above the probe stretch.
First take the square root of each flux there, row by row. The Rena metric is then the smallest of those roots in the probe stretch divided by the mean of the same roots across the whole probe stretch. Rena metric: 0.957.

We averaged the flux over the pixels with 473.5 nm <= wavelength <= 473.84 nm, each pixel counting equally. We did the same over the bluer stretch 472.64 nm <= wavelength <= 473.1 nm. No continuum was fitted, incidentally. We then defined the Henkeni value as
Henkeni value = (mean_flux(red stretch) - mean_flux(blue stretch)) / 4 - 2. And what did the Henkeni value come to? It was -1.1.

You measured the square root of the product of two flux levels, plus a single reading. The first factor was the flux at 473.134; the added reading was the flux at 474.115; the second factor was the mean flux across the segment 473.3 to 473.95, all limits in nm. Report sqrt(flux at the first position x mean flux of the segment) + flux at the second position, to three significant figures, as 21.1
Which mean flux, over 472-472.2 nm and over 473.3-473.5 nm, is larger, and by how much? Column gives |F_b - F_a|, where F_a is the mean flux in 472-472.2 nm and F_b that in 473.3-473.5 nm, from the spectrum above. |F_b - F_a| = 0.6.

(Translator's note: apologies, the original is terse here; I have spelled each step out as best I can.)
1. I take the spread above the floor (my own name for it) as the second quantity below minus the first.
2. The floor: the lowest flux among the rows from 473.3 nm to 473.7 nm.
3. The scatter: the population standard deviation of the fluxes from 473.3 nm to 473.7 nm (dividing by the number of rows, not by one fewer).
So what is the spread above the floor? -8.8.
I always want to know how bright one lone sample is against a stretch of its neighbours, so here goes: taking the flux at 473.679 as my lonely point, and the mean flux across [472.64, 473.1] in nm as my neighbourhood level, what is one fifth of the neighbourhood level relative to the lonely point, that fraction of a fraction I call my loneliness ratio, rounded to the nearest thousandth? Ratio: 0.135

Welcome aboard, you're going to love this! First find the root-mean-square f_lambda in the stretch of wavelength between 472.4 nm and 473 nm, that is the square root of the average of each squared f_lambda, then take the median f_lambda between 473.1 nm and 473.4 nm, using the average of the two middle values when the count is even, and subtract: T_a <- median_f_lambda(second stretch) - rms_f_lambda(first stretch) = 0.95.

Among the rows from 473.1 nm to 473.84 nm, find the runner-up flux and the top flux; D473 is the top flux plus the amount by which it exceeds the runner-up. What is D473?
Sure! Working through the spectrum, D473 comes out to 13.9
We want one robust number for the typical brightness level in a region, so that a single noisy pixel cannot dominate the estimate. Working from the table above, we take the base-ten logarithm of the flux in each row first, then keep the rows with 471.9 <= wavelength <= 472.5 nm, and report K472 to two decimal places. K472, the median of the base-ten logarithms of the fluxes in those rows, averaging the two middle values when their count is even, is 0.99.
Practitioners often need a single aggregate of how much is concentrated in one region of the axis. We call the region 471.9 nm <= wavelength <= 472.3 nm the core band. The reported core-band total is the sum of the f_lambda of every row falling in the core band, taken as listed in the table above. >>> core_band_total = 39.7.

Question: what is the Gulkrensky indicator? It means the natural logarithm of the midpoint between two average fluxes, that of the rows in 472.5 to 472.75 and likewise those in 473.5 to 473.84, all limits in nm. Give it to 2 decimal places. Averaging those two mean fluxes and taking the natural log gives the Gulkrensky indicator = 2.38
